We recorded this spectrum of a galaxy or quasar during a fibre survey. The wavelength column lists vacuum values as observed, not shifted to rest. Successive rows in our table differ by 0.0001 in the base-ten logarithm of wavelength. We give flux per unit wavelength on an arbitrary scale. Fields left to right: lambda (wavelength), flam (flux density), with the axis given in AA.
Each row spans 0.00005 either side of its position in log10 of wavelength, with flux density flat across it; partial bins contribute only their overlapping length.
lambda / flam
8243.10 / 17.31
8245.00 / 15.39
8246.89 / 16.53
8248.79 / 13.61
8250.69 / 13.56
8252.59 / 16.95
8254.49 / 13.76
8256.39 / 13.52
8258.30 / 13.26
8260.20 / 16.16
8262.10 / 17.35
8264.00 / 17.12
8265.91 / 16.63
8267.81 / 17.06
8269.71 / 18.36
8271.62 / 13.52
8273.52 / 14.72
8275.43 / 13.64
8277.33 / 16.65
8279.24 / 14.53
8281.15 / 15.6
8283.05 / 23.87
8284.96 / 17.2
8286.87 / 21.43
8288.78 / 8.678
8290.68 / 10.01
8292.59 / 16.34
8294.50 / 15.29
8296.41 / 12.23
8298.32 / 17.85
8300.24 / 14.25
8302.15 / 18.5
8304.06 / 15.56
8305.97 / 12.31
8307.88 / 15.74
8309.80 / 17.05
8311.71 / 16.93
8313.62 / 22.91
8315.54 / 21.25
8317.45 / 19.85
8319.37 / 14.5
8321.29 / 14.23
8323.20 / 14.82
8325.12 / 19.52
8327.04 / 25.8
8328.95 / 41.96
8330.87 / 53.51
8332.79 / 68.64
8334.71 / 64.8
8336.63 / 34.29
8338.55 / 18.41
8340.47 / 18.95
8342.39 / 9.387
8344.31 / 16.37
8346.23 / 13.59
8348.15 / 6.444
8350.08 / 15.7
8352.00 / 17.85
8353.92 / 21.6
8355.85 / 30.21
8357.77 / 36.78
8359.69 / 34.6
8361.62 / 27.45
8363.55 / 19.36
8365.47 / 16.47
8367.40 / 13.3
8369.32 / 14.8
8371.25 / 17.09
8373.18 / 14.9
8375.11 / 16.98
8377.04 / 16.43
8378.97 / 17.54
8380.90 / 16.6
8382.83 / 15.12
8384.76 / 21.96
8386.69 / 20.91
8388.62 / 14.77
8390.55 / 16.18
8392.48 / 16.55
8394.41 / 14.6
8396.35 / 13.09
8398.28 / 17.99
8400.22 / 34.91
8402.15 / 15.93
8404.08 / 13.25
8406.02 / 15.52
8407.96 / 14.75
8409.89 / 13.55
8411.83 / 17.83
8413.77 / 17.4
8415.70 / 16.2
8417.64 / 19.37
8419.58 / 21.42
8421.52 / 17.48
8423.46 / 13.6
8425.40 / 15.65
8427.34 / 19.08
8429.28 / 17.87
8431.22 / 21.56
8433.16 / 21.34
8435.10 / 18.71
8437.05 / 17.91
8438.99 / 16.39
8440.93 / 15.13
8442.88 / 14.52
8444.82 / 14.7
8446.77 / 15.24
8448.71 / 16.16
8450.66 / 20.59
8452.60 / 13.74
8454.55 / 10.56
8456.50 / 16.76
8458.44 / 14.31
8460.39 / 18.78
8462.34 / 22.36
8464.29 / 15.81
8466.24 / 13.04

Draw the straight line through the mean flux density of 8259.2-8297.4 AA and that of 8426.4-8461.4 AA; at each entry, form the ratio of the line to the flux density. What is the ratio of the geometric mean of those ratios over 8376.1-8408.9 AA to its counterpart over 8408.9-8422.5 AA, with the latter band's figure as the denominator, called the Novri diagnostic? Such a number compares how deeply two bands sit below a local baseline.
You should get 1.02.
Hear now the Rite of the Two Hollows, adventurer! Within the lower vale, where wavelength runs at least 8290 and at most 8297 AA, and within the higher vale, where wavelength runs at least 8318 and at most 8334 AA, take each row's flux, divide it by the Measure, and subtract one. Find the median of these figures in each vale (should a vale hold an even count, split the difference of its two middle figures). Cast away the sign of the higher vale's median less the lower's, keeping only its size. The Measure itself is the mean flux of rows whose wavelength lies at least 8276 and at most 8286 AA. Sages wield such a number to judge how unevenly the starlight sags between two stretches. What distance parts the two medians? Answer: 0.51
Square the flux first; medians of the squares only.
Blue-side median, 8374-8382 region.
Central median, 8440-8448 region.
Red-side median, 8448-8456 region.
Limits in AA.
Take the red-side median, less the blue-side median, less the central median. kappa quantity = -279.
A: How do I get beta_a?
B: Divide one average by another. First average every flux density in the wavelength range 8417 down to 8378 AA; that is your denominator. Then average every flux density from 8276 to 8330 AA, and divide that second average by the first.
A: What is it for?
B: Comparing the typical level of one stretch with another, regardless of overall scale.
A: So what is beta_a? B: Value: 1.0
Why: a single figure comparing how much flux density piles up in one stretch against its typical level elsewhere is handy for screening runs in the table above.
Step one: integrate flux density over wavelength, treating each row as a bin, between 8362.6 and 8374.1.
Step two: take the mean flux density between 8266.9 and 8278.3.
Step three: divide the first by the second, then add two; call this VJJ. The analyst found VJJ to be 14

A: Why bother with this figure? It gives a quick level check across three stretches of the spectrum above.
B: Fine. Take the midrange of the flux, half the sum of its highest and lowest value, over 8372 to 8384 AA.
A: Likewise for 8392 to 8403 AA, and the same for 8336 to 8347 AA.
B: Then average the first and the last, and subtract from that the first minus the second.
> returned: 27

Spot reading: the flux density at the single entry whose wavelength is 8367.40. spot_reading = 13.3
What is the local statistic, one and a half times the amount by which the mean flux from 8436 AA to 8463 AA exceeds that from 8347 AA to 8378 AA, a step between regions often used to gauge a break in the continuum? -5.7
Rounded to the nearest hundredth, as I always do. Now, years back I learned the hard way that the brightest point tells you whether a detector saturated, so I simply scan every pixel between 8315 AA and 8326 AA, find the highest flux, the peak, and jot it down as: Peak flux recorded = 21.25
